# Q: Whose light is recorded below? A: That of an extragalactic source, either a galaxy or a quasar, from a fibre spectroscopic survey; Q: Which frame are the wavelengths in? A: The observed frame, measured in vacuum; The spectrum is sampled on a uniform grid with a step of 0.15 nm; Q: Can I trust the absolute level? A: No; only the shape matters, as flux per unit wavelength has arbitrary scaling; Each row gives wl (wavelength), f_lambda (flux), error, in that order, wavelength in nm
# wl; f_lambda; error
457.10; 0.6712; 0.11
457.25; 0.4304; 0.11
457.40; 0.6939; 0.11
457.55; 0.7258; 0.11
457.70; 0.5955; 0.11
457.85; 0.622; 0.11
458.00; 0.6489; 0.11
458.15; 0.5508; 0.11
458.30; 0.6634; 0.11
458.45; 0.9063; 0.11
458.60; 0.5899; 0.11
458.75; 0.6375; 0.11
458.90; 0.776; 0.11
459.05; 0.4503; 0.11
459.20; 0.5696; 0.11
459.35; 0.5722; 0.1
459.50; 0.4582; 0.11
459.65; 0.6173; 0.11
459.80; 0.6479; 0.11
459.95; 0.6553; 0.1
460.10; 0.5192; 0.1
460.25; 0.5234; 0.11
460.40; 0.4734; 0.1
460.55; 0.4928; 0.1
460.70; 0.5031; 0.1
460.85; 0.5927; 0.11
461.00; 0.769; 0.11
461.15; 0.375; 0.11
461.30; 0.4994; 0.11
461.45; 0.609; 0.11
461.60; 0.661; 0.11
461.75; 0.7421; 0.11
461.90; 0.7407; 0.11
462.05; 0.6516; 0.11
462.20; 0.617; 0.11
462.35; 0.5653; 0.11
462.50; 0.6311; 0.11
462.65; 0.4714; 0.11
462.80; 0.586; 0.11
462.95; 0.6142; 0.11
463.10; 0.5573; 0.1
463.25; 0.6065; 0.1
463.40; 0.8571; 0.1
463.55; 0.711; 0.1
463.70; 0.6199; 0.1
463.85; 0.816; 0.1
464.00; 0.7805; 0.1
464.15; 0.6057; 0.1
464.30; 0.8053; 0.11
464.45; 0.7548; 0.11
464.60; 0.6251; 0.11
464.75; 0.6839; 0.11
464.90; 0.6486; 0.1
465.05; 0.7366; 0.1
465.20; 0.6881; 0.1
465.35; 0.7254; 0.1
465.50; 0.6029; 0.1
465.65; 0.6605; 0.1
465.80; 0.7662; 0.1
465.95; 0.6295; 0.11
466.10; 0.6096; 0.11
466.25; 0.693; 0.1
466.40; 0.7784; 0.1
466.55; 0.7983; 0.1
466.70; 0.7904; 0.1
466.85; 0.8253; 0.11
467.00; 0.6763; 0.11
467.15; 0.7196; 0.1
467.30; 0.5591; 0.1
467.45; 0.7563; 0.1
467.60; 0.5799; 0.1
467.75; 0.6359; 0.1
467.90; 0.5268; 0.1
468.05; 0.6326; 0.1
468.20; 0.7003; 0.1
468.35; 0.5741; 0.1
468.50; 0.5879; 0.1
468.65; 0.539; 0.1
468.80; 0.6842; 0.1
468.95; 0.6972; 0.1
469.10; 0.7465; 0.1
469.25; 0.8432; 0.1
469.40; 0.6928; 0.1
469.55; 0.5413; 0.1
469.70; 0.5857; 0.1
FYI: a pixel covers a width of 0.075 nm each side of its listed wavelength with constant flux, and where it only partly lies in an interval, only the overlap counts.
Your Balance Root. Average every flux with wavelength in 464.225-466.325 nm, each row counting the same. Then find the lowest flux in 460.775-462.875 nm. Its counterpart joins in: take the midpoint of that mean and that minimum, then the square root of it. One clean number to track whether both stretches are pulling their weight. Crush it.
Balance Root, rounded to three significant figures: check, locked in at 0.729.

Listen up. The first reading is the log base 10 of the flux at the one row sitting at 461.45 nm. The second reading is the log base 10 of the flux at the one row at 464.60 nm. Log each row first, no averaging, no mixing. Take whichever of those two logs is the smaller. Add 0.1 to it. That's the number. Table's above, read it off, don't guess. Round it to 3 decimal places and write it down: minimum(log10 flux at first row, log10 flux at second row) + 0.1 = -0.115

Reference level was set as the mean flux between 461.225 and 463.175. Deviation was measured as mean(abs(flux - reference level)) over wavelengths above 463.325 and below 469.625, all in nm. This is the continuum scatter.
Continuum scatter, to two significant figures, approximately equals 0.095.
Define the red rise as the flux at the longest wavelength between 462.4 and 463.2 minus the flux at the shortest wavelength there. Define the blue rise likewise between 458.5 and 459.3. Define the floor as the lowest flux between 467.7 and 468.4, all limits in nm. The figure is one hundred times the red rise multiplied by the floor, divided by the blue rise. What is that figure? 192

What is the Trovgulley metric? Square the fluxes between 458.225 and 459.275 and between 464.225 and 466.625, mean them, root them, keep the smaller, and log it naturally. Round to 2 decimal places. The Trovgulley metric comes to -0.40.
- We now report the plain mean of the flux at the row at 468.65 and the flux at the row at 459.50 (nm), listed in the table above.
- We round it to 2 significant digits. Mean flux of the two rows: 0.50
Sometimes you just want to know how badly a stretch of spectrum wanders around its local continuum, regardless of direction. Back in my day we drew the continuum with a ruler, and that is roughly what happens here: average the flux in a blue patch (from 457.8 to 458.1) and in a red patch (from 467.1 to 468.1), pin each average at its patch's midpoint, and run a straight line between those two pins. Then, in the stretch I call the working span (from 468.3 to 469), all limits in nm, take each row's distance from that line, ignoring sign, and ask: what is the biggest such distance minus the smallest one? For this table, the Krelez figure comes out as 0.049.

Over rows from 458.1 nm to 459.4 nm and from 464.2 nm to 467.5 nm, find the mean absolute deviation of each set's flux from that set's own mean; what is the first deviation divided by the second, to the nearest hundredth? 1.57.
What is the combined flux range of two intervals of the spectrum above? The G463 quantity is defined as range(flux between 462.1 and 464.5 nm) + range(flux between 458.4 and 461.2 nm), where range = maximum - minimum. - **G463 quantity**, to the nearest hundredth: 0.92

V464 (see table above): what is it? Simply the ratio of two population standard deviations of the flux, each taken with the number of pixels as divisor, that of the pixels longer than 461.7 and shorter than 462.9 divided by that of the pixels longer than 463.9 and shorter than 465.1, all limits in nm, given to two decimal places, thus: 1.20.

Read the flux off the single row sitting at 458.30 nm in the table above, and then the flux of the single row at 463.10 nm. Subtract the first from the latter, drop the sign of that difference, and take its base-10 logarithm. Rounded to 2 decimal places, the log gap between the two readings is -0.97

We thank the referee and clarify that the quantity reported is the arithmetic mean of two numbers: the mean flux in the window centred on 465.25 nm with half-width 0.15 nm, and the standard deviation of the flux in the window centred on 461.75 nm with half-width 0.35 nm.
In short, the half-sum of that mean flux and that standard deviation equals 0.38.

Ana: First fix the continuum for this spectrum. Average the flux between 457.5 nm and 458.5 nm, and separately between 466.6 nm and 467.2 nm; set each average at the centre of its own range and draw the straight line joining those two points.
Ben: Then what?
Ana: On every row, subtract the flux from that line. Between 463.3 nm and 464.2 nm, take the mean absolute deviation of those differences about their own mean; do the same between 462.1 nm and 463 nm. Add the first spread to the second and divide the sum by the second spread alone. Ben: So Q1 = 3.1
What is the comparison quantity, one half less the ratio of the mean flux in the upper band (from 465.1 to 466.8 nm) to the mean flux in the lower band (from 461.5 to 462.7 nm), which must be -0.61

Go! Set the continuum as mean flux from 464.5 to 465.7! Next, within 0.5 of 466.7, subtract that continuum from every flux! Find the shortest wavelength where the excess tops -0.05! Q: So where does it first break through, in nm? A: 466.25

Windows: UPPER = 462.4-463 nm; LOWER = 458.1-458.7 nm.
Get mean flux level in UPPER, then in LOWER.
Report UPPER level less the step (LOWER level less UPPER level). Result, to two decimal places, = 0.47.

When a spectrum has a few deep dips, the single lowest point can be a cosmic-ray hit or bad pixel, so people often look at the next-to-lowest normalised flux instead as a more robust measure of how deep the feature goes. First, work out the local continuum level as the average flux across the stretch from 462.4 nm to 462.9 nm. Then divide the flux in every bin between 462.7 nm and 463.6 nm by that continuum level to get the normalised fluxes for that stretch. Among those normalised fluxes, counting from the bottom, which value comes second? 1.04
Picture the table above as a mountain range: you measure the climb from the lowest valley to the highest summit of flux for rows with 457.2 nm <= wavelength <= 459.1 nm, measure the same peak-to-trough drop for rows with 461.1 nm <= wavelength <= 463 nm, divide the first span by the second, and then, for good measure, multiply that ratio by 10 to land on 13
